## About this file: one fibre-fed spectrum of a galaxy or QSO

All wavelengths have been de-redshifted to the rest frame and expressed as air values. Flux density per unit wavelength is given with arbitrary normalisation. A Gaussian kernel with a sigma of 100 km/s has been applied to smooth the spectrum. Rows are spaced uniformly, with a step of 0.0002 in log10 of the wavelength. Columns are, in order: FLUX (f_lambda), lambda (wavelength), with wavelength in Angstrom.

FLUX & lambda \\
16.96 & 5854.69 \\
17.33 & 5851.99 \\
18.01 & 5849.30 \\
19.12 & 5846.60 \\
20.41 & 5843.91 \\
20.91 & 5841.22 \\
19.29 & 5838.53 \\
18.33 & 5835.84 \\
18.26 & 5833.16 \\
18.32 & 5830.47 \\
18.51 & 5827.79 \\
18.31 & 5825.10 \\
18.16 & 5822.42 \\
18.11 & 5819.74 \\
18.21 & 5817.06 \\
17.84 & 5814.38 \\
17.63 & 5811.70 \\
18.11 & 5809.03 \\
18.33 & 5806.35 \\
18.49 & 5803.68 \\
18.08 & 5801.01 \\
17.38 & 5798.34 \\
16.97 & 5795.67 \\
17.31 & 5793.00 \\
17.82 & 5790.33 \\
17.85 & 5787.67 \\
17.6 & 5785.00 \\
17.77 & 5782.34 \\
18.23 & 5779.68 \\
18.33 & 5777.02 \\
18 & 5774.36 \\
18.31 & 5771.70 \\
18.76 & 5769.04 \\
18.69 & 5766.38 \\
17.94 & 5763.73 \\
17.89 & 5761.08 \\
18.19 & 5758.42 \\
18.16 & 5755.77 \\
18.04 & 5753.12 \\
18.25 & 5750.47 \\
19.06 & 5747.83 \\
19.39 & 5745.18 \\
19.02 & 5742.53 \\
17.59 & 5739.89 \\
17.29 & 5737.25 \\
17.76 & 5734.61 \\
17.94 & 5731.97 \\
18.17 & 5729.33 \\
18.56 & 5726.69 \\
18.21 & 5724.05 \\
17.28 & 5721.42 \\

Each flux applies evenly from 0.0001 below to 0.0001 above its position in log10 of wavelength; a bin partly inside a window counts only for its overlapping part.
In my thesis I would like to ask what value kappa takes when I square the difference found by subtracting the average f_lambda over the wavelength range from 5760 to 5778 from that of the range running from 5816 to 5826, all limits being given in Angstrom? 0.01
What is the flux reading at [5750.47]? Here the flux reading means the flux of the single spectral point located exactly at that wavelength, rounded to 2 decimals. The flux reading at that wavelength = 18.25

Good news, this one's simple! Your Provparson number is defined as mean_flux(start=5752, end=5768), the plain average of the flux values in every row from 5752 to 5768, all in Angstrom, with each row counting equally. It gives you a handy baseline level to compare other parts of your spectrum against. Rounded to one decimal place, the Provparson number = 18.2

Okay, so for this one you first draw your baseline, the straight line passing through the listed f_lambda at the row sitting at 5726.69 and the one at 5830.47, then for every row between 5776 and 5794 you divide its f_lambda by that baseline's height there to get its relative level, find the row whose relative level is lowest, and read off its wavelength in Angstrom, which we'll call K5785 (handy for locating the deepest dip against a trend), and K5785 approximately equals 5793.00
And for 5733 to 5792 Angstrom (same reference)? 5737.25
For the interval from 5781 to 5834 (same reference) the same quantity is 5795.67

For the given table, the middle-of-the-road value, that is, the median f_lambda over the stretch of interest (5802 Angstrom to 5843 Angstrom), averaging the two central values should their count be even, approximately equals 18.31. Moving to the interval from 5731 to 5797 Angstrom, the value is 18.00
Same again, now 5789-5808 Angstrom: 17.82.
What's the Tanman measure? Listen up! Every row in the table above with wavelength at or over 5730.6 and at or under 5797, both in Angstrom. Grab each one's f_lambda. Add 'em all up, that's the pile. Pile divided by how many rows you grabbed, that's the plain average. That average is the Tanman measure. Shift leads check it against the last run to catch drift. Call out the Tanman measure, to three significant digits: 18.1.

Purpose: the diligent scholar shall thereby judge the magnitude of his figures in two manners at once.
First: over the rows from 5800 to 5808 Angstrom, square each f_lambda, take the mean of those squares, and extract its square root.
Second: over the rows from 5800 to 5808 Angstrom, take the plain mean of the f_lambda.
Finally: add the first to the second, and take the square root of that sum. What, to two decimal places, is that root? 6.05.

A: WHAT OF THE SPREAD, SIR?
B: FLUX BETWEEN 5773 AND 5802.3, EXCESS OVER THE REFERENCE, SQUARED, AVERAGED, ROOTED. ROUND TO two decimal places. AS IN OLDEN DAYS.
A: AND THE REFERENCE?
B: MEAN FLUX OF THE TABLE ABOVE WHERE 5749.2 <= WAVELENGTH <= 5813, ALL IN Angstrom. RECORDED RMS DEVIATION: 0.47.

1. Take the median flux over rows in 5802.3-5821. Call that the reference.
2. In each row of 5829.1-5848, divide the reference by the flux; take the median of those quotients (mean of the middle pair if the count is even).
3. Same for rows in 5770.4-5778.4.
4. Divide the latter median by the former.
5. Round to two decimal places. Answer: 1.04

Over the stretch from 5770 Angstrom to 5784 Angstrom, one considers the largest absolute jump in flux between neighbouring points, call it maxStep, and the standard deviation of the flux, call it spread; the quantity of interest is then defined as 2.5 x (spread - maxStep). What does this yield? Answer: -0.6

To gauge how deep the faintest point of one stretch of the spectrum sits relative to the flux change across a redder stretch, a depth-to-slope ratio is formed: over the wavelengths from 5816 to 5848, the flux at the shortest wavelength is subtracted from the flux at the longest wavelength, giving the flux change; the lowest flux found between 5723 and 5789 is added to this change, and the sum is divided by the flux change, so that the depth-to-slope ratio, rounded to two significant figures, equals 20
